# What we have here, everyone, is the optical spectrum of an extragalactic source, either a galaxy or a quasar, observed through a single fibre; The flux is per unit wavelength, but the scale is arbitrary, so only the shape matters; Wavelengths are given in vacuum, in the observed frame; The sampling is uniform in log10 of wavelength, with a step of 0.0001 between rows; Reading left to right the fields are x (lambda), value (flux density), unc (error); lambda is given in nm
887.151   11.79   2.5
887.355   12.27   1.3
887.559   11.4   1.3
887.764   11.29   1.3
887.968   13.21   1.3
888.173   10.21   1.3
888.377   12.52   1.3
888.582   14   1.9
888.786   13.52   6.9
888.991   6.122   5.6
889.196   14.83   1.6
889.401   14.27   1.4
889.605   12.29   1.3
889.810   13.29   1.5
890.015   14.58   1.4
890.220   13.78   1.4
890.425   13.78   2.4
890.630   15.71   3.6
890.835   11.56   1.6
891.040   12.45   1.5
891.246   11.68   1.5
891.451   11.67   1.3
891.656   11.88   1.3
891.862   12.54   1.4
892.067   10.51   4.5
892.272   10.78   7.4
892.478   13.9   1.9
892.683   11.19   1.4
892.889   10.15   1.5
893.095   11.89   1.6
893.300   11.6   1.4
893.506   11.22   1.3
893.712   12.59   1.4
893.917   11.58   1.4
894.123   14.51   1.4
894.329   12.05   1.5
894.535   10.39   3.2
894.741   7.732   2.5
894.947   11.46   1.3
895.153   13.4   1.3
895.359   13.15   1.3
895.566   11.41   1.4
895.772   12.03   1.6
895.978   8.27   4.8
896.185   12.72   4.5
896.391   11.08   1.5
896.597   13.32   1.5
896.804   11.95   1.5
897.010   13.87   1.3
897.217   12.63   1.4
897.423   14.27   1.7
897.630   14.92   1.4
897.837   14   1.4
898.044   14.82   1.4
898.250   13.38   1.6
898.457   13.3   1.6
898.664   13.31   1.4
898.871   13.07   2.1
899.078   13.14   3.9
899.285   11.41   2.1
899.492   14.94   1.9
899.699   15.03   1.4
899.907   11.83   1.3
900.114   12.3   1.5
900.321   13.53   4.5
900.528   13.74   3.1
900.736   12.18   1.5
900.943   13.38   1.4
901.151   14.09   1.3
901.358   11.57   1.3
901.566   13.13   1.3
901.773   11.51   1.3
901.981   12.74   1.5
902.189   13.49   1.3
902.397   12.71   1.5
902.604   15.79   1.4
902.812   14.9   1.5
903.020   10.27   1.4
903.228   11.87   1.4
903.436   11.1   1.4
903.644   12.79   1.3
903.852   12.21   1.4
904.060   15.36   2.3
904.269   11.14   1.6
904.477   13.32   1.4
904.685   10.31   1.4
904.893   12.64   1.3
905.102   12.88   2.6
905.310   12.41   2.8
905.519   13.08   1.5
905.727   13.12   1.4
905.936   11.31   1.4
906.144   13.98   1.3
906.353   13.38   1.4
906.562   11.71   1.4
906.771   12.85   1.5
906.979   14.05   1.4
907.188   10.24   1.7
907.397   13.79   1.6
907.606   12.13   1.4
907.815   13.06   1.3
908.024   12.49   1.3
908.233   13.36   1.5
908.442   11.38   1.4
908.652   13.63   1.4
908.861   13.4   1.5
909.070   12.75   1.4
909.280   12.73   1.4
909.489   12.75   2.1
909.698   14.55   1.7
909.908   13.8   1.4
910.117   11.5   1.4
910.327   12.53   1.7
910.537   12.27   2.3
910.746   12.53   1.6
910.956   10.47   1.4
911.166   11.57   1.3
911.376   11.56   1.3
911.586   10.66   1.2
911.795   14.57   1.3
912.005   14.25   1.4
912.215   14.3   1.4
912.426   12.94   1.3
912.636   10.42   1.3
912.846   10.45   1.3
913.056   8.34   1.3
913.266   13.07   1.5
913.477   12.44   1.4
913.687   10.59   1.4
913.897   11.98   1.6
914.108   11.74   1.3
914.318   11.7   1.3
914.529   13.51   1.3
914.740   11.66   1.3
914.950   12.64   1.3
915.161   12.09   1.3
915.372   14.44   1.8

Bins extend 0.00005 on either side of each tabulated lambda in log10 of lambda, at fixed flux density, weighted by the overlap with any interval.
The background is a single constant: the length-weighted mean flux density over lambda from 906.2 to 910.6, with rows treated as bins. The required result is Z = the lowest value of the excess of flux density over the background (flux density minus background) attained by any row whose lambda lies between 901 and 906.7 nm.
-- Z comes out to -2.5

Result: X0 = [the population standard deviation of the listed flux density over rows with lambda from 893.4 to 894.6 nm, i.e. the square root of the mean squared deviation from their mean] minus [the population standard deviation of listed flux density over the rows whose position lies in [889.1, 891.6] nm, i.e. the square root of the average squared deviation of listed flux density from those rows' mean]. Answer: 0.0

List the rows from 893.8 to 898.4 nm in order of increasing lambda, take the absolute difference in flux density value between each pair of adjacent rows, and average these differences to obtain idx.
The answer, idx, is 1.9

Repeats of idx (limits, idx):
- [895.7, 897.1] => 2.6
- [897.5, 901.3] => 1.0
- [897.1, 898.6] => 0.9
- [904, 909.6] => 1.5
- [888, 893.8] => 1.8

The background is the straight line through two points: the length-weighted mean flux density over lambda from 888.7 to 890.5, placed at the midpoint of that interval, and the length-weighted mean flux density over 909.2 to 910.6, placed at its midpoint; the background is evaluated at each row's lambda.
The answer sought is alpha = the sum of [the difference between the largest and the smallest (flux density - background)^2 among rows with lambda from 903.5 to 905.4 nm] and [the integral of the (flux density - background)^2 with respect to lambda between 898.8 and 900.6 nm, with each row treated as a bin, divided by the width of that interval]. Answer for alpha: 8.3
